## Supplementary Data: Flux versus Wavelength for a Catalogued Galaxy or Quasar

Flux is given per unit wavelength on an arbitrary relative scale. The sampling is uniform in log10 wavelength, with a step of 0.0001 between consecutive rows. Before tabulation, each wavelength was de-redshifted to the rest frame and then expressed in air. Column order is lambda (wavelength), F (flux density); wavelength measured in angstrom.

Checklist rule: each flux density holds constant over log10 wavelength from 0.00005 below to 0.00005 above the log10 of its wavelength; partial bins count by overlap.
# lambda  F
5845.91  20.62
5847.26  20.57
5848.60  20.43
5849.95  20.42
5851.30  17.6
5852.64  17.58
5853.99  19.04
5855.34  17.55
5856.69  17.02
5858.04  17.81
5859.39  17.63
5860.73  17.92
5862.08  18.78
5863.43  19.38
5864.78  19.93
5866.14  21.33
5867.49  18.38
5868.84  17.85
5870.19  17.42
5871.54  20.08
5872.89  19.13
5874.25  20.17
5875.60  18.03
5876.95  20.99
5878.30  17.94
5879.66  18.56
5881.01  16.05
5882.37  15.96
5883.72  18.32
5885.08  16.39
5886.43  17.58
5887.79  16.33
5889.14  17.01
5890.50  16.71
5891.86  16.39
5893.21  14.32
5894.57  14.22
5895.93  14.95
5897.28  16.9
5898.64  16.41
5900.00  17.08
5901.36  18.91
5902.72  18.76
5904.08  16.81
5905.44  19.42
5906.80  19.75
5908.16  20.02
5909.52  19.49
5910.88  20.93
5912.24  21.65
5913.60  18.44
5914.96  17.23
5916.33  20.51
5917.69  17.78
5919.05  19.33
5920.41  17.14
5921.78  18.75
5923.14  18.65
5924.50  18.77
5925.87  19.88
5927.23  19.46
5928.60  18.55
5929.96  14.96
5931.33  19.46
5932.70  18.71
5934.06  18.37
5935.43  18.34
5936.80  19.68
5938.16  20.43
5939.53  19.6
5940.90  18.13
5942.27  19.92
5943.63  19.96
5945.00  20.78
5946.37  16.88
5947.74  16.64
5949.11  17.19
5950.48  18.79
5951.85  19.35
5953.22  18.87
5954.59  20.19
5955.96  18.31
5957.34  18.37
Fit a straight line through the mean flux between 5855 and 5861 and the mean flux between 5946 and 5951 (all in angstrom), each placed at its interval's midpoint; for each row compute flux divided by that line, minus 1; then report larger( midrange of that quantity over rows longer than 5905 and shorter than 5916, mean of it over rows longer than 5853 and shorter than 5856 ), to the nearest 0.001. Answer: 0.114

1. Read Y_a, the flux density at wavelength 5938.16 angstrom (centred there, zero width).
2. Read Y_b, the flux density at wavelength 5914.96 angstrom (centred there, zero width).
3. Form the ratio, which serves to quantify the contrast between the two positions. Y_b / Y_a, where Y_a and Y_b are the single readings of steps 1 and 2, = 0.84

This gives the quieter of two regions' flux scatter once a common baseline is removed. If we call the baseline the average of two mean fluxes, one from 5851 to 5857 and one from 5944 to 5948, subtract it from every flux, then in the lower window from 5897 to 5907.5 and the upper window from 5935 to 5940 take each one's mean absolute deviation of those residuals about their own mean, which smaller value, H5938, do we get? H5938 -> 0.6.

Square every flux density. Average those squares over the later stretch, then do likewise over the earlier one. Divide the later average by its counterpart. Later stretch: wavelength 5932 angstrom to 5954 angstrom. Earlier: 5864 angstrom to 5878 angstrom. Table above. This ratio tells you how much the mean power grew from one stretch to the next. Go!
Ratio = 0.95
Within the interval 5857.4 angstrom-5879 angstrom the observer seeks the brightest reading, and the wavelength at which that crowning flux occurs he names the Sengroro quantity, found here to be 5866.14 angstrom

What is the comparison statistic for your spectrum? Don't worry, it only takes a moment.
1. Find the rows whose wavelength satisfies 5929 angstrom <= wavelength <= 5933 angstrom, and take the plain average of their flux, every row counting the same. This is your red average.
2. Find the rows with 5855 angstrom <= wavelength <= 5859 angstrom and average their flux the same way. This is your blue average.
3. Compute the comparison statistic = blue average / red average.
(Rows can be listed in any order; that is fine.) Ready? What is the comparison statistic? 0.99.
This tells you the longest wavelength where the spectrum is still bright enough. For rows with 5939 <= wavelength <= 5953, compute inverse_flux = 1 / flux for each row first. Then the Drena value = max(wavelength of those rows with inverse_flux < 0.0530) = 5951.85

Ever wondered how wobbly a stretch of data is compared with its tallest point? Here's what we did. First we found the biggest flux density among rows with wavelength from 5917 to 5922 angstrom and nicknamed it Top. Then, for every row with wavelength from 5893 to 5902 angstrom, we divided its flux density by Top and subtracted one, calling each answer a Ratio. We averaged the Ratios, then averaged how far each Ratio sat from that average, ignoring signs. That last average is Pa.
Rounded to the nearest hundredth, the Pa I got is 0.07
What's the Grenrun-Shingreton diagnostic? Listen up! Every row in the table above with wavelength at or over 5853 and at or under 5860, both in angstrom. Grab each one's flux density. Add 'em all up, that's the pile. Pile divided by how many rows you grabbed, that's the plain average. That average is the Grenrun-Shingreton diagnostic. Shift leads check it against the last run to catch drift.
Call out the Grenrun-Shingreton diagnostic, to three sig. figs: 17.8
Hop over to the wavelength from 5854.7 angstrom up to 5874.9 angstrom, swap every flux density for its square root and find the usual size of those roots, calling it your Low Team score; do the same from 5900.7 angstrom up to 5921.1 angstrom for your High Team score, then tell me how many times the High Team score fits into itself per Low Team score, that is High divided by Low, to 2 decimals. 1.01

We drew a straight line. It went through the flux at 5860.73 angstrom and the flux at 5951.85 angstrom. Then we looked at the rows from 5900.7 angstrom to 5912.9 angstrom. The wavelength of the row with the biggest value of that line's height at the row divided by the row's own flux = 5904.08 angstrom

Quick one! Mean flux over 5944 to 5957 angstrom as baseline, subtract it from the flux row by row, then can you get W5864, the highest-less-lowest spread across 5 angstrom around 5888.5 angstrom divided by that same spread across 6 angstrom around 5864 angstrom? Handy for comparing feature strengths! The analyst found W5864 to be 0.49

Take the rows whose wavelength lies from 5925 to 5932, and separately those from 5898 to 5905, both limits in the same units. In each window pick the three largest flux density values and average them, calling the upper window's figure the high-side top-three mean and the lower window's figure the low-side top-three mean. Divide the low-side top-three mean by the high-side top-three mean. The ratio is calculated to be 0.93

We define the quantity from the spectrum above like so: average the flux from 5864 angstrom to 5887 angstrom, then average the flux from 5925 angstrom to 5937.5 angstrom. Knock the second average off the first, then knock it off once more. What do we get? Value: -18.7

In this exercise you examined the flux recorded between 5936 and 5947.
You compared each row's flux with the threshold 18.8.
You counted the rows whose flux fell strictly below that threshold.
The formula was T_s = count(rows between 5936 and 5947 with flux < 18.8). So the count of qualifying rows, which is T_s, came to 2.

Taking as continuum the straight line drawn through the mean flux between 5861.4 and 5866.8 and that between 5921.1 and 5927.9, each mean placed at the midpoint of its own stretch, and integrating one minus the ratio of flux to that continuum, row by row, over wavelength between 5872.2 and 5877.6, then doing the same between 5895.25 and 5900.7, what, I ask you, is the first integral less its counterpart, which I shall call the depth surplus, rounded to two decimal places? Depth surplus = -0.83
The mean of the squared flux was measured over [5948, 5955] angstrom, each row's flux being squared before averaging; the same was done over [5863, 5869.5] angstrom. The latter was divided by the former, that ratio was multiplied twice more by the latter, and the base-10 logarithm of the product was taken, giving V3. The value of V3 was 5.18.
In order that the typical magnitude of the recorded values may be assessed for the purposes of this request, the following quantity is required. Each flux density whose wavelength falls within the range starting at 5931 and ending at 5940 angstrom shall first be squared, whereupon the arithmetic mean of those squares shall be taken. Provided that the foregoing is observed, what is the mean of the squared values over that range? 370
